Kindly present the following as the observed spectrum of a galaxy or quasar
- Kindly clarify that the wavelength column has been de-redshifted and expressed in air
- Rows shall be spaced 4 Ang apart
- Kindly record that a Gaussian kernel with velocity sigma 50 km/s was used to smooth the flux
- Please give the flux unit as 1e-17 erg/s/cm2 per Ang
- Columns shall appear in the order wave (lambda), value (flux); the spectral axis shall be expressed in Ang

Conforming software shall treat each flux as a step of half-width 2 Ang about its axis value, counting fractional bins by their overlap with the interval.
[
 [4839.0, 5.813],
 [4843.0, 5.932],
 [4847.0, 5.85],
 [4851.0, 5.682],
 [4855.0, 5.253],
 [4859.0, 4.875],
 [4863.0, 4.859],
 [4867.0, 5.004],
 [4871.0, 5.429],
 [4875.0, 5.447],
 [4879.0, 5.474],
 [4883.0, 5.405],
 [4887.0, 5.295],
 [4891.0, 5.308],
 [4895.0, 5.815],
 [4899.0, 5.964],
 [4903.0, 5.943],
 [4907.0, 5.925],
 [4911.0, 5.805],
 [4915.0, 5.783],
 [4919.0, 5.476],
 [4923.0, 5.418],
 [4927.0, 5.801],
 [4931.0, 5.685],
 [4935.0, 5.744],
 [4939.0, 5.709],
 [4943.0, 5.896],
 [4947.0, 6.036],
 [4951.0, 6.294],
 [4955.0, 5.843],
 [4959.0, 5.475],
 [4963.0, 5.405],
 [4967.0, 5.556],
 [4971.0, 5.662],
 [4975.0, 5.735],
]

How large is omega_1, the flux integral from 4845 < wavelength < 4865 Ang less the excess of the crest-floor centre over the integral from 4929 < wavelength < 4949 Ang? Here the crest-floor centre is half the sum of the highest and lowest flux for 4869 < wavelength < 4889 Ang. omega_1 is 217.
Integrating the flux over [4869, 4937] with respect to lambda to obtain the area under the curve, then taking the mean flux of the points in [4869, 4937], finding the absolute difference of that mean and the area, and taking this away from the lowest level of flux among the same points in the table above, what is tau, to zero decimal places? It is -372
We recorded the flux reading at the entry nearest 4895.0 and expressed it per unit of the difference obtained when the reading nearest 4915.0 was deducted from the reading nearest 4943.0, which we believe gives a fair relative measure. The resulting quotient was 51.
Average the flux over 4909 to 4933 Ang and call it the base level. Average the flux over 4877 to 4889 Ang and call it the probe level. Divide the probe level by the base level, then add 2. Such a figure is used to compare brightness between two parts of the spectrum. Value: 2.95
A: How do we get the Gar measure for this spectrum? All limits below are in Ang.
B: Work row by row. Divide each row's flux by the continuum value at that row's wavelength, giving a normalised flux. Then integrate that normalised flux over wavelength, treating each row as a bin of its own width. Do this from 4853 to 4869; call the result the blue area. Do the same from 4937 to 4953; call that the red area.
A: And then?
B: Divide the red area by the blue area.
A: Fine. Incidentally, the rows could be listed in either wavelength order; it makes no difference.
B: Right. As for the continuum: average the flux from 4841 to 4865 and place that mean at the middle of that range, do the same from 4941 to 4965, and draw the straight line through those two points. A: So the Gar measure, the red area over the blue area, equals 1.12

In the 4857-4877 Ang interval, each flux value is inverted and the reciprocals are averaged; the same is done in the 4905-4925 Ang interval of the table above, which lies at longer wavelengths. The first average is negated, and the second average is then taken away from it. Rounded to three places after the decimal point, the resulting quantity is -0.372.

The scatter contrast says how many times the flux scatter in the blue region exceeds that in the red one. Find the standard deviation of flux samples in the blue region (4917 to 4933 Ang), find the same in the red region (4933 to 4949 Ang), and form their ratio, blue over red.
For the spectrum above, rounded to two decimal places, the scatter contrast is 1.19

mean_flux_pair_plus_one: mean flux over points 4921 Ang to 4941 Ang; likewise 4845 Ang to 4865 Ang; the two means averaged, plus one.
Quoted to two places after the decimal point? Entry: 6.49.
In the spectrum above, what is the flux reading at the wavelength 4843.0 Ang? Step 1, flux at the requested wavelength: 5.932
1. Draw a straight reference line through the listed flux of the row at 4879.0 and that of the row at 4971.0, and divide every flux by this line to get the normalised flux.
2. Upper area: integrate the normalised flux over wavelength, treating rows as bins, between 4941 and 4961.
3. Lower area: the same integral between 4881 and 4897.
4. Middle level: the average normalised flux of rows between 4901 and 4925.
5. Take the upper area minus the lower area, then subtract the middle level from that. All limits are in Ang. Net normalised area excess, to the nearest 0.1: 4.1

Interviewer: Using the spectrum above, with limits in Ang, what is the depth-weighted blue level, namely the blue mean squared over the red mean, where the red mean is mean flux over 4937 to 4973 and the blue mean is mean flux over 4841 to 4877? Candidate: 5.00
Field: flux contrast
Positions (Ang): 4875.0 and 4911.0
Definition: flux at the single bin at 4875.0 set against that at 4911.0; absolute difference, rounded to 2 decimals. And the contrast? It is 0.36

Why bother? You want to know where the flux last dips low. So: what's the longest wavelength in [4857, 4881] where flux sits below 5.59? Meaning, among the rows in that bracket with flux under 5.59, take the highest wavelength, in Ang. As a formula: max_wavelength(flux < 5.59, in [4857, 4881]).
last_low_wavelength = 4879.0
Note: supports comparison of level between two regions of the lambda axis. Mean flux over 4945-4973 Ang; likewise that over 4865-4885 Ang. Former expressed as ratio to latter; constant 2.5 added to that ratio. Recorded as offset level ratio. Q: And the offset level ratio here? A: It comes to 3.57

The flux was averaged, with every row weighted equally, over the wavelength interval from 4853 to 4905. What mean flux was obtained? 5.39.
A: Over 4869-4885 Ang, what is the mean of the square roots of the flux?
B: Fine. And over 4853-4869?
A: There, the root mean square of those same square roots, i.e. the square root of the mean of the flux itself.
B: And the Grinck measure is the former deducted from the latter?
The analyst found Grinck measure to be -0.10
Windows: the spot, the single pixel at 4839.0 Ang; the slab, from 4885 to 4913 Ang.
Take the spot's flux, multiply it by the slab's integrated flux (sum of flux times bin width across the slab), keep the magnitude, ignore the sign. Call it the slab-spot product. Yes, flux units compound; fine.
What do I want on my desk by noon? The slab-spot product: 931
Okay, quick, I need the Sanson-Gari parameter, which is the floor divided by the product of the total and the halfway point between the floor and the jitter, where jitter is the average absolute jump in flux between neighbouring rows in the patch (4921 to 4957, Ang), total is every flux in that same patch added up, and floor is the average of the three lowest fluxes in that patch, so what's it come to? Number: 0.0368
